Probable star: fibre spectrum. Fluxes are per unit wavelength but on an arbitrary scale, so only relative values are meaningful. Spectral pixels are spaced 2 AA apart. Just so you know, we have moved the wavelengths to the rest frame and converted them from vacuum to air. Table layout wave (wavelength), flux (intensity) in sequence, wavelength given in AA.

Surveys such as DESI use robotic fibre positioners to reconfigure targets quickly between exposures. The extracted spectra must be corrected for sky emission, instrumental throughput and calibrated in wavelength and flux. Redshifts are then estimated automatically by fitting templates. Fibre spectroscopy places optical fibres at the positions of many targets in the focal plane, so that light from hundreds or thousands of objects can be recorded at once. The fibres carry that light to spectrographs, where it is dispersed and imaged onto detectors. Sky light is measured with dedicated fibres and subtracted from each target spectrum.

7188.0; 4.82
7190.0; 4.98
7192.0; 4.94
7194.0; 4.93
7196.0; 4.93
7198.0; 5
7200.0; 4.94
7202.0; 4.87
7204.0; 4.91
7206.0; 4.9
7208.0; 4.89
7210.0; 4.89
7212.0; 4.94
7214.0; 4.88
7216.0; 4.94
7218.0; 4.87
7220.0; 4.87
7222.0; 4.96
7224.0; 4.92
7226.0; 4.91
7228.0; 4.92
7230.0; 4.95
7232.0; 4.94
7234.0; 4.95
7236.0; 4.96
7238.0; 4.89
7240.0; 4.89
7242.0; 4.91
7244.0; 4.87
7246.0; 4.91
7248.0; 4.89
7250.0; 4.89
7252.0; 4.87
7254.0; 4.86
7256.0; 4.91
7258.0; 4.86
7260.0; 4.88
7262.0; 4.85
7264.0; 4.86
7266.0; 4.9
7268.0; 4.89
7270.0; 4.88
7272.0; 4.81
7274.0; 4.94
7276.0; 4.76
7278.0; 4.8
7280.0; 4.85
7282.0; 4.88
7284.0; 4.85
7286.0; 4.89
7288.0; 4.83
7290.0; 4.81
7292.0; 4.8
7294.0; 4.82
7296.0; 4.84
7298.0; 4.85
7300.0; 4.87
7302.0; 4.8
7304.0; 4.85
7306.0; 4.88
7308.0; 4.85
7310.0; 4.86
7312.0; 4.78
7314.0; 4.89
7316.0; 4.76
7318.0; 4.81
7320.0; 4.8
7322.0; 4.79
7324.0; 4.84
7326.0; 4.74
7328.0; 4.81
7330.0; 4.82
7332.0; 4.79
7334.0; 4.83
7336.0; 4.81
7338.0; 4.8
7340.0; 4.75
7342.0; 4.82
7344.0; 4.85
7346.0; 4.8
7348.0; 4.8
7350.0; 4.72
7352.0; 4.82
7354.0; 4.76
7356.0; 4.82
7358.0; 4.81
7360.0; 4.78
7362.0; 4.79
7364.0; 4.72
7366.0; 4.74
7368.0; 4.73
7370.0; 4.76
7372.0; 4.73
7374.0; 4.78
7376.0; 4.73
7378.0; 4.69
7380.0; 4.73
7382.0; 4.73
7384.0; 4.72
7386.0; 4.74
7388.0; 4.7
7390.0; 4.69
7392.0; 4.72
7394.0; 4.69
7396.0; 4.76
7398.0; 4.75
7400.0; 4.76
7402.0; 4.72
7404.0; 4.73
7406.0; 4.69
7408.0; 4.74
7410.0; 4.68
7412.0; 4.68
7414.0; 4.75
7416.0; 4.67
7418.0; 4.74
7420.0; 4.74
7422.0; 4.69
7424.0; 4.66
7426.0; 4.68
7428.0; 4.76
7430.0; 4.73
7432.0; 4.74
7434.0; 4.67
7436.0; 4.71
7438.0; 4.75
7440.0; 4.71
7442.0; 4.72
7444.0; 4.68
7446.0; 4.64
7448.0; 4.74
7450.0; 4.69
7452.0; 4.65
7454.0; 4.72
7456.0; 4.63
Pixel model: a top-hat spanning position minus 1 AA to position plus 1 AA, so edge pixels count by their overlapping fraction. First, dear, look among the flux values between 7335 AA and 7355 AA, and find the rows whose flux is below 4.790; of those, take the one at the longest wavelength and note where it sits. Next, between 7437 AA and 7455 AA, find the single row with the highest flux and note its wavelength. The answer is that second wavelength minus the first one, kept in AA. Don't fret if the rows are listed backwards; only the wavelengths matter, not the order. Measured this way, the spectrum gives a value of 84 AA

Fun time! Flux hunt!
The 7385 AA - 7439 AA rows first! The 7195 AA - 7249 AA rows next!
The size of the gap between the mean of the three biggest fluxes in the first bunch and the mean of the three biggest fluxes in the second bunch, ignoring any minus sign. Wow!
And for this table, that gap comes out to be 0.213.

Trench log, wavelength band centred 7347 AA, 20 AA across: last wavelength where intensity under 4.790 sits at 7354.0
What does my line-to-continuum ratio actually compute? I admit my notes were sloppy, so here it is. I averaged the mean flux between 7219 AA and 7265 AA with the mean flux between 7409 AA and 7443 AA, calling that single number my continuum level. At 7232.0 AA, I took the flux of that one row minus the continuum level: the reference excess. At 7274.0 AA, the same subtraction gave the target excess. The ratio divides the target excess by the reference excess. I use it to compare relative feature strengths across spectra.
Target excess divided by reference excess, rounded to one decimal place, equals 1.0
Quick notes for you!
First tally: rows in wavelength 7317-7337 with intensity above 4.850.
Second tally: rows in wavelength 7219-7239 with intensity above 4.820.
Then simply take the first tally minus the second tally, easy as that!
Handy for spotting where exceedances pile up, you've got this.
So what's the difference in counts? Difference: -10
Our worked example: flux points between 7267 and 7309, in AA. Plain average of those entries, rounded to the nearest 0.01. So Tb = 4.85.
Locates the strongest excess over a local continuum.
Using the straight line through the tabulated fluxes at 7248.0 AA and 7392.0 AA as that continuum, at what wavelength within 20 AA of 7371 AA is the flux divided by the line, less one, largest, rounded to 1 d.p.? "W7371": 7356.0 AA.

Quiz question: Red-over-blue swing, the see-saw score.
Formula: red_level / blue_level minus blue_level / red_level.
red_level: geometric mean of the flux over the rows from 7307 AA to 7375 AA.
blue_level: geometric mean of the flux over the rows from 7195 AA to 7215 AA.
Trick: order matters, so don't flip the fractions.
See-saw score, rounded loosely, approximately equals -0.050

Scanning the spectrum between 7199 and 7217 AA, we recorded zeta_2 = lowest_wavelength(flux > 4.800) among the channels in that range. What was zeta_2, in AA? 7200.0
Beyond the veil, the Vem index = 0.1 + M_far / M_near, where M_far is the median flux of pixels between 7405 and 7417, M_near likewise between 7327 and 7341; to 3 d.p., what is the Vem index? 1.074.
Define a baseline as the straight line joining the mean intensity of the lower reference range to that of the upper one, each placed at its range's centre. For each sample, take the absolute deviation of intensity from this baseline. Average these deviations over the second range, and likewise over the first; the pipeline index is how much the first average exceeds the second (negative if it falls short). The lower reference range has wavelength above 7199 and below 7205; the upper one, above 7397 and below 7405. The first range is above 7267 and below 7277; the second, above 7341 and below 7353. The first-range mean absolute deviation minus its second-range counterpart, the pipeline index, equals 0.020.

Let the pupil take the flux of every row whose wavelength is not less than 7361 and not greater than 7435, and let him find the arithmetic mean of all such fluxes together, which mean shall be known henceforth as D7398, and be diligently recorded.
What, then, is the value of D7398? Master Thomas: 4.72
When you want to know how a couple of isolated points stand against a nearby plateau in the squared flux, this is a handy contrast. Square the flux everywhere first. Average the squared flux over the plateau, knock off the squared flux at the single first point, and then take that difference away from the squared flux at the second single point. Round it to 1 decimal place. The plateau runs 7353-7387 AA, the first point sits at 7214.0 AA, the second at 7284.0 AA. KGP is 24.8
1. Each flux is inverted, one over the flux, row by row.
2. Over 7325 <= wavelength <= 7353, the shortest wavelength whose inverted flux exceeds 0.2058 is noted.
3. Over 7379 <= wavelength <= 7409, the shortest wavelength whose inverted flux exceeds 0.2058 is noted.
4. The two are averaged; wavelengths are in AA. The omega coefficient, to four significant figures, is 7353 AA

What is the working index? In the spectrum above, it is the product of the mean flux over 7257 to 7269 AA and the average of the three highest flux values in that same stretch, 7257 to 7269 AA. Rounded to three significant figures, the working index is 23.8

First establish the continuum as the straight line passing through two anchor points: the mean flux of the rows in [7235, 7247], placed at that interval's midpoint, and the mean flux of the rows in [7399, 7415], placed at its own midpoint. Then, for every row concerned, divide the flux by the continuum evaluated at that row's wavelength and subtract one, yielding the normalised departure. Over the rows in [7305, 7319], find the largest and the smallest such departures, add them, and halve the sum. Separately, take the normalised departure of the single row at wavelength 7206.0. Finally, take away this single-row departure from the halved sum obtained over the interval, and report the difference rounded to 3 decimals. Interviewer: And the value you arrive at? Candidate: 0.010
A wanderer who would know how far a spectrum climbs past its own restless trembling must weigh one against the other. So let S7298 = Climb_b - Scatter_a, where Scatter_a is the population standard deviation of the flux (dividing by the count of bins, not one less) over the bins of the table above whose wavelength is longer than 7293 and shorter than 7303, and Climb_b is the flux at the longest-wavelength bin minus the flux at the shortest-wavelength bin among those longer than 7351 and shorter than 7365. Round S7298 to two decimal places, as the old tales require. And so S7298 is -0.12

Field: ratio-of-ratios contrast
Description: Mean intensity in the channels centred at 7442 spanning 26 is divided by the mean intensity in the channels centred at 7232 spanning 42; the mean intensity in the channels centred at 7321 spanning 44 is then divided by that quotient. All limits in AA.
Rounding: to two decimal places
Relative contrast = 5.03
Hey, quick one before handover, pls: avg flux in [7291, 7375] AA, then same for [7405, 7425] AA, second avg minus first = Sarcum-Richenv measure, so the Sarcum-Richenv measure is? -0.098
